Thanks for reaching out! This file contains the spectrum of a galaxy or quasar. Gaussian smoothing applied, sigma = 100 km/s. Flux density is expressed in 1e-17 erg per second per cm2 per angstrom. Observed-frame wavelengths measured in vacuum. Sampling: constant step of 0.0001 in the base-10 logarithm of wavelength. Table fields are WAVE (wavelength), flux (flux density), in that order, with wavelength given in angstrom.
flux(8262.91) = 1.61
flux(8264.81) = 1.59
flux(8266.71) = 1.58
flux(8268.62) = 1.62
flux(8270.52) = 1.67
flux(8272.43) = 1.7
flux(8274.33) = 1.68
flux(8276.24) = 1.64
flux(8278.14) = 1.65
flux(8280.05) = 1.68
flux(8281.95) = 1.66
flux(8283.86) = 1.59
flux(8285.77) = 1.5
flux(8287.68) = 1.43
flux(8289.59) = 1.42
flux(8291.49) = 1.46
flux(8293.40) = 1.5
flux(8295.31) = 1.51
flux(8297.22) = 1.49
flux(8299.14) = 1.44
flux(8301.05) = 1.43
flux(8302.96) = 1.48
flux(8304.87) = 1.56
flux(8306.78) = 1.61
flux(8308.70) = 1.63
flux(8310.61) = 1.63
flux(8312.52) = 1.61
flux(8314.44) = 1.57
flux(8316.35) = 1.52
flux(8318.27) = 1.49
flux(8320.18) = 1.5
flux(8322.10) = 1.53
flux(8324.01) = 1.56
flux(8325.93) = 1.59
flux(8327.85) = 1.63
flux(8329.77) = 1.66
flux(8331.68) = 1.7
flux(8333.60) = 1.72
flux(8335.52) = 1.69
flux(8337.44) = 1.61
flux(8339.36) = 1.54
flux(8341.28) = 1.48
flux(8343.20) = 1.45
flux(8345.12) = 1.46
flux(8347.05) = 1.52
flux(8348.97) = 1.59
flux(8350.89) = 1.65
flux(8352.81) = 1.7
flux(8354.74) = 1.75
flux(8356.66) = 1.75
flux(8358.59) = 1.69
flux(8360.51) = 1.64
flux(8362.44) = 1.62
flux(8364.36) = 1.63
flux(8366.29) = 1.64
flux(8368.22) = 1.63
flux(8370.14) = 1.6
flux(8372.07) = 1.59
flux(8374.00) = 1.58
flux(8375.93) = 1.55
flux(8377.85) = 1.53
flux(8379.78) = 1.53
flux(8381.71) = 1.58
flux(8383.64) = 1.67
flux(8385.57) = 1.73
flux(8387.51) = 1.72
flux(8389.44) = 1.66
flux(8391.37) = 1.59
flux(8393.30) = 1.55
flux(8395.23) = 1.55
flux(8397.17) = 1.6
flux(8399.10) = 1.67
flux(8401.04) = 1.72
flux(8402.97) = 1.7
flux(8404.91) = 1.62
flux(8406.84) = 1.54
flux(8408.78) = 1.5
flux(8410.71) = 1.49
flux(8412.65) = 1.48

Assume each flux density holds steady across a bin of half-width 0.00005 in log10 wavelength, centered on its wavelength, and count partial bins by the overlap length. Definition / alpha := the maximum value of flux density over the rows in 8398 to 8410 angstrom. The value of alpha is 1.72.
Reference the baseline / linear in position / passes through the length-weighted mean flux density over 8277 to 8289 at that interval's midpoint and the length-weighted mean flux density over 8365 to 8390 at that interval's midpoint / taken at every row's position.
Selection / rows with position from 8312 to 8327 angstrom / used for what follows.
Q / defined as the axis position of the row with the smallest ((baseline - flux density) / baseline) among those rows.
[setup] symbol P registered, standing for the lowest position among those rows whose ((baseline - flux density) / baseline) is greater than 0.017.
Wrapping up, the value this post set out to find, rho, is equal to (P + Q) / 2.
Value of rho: 8314.4 angstrom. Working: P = 8316.35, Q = 8312.52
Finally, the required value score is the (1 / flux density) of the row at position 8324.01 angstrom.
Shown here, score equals 0.641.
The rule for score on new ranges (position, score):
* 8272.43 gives 0.588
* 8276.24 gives 0.610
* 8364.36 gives 0.613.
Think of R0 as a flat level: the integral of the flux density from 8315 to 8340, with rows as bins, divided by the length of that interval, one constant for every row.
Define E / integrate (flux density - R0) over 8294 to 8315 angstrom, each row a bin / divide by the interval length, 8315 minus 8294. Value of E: -0.06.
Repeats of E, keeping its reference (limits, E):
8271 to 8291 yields 0.00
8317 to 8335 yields 0.00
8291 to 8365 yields -0.02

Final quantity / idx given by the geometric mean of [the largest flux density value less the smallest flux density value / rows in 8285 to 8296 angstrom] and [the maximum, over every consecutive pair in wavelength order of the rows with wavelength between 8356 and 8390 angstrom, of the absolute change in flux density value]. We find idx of 0.09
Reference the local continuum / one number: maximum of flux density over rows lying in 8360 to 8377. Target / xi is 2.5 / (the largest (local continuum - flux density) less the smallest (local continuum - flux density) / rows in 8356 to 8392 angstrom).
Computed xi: 11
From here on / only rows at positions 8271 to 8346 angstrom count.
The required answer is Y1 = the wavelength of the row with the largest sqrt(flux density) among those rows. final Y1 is 8333.60 angstrom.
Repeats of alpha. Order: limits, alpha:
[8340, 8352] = 1.65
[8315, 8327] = 1.59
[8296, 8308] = 1.61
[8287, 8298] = 1.51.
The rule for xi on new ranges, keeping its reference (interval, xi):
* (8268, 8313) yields 9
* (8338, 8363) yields 8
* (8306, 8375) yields 8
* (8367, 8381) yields 25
